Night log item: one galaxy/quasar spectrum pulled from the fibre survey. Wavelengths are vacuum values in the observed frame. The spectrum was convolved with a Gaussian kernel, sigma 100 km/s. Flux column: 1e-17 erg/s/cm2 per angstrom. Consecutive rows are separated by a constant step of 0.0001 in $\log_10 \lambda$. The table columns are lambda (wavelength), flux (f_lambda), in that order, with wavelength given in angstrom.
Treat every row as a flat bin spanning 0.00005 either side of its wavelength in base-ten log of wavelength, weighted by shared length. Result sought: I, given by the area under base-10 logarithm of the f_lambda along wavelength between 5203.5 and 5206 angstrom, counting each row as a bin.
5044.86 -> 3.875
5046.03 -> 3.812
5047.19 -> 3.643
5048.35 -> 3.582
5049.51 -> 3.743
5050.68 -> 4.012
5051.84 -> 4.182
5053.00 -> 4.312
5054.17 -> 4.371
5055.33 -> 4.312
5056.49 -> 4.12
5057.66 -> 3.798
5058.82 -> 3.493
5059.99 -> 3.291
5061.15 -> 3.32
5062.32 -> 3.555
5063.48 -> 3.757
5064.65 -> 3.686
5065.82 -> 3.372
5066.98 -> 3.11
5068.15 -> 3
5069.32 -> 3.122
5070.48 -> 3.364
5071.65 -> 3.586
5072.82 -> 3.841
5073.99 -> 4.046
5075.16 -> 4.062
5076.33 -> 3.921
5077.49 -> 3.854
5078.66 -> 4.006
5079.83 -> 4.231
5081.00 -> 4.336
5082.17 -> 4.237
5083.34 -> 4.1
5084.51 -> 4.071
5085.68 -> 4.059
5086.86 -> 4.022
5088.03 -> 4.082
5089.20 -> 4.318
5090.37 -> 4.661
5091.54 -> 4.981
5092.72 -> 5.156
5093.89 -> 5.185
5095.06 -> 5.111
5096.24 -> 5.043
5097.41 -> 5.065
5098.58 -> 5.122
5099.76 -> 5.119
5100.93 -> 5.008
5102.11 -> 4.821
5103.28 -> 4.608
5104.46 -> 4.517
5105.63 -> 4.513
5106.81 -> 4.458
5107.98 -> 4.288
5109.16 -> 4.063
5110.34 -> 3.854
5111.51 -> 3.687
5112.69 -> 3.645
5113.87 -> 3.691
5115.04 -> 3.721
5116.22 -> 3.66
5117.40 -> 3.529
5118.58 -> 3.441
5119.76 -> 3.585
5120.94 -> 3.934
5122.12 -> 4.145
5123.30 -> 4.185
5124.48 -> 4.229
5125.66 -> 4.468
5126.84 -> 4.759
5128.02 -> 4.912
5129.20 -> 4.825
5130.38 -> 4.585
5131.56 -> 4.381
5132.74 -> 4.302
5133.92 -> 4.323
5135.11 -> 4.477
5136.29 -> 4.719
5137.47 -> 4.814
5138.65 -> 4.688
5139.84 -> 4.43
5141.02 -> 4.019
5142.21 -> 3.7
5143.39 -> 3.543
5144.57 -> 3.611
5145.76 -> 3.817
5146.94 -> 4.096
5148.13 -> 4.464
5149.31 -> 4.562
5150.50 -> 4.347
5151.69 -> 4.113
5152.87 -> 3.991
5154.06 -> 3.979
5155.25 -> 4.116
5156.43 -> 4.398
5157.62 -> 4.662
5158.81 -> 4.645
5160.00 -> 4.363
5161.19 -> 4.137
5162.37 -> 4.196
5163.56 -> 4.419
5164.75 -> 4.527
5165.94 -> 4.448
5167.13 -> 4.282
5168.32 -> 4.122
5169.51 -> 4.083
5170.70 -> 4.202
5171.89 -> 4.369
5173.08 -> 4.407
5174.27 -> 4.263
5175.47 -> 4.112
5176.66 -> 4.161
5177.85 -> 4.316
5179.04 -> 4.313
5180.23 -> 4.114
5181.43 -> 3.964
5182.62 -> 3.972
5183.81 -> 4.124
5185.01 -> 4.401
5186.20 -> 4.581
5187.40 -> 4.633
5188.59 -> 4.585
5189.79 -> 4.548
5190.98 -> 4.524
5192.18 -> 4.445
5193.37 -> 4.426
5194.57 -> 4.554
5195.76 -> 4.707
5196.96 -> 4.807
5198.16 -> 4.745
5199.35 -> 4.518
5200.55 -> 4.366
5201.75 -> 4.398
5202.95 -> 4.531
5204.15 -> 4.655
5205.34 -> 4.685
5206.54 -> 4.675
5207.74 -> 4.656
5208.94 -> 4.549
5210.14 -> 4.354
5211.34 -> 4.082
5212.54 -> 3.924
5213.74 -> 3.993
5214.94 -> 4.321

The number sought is 1.68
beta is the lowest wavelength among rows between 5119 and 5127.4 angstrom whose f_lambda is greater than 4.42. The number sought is 5125.66 angstrom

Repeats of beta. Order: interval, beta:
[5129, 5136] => 5129.20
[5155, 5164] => 5157.62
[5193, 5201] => 5193.37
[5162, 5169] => 5164.75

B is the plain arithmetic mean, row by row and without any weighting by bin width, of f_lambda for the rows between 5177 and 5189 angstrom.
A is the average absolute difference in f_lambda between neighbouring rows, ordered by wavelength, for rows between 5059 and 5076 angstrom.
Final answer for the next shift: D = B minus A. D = 4.12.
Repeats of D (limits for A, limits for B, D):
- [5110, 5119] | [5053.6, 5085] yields 3.70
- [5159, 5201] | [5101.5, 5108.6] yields 4.42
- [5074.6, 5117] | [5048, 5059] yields 3.88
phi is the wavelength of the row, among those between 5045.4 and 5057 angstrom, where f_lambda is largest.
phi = 5054.17 angstrom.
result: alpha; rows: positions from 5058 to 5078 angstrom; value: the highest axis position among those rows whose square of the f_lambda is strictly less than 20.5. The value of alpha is 5077.49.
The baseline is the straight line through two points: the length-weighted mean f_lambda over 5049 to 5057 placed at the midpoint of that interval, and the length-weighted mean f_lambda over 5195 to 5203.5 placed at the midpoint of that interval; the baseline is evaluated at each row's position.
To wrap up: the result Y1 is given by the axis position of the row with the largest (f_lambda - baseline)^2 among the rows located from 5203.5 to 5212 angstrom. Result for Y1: 5211.34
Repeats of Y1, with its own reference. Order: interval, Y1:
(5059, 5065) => 5059.99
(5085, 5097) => 5093.89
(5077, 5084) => 5077.49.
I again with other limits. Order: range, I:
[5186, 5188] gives 1.33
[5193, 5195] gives 1.30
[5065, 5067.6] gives 1.34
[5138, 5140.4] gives 1.58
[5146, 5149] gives 1.89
